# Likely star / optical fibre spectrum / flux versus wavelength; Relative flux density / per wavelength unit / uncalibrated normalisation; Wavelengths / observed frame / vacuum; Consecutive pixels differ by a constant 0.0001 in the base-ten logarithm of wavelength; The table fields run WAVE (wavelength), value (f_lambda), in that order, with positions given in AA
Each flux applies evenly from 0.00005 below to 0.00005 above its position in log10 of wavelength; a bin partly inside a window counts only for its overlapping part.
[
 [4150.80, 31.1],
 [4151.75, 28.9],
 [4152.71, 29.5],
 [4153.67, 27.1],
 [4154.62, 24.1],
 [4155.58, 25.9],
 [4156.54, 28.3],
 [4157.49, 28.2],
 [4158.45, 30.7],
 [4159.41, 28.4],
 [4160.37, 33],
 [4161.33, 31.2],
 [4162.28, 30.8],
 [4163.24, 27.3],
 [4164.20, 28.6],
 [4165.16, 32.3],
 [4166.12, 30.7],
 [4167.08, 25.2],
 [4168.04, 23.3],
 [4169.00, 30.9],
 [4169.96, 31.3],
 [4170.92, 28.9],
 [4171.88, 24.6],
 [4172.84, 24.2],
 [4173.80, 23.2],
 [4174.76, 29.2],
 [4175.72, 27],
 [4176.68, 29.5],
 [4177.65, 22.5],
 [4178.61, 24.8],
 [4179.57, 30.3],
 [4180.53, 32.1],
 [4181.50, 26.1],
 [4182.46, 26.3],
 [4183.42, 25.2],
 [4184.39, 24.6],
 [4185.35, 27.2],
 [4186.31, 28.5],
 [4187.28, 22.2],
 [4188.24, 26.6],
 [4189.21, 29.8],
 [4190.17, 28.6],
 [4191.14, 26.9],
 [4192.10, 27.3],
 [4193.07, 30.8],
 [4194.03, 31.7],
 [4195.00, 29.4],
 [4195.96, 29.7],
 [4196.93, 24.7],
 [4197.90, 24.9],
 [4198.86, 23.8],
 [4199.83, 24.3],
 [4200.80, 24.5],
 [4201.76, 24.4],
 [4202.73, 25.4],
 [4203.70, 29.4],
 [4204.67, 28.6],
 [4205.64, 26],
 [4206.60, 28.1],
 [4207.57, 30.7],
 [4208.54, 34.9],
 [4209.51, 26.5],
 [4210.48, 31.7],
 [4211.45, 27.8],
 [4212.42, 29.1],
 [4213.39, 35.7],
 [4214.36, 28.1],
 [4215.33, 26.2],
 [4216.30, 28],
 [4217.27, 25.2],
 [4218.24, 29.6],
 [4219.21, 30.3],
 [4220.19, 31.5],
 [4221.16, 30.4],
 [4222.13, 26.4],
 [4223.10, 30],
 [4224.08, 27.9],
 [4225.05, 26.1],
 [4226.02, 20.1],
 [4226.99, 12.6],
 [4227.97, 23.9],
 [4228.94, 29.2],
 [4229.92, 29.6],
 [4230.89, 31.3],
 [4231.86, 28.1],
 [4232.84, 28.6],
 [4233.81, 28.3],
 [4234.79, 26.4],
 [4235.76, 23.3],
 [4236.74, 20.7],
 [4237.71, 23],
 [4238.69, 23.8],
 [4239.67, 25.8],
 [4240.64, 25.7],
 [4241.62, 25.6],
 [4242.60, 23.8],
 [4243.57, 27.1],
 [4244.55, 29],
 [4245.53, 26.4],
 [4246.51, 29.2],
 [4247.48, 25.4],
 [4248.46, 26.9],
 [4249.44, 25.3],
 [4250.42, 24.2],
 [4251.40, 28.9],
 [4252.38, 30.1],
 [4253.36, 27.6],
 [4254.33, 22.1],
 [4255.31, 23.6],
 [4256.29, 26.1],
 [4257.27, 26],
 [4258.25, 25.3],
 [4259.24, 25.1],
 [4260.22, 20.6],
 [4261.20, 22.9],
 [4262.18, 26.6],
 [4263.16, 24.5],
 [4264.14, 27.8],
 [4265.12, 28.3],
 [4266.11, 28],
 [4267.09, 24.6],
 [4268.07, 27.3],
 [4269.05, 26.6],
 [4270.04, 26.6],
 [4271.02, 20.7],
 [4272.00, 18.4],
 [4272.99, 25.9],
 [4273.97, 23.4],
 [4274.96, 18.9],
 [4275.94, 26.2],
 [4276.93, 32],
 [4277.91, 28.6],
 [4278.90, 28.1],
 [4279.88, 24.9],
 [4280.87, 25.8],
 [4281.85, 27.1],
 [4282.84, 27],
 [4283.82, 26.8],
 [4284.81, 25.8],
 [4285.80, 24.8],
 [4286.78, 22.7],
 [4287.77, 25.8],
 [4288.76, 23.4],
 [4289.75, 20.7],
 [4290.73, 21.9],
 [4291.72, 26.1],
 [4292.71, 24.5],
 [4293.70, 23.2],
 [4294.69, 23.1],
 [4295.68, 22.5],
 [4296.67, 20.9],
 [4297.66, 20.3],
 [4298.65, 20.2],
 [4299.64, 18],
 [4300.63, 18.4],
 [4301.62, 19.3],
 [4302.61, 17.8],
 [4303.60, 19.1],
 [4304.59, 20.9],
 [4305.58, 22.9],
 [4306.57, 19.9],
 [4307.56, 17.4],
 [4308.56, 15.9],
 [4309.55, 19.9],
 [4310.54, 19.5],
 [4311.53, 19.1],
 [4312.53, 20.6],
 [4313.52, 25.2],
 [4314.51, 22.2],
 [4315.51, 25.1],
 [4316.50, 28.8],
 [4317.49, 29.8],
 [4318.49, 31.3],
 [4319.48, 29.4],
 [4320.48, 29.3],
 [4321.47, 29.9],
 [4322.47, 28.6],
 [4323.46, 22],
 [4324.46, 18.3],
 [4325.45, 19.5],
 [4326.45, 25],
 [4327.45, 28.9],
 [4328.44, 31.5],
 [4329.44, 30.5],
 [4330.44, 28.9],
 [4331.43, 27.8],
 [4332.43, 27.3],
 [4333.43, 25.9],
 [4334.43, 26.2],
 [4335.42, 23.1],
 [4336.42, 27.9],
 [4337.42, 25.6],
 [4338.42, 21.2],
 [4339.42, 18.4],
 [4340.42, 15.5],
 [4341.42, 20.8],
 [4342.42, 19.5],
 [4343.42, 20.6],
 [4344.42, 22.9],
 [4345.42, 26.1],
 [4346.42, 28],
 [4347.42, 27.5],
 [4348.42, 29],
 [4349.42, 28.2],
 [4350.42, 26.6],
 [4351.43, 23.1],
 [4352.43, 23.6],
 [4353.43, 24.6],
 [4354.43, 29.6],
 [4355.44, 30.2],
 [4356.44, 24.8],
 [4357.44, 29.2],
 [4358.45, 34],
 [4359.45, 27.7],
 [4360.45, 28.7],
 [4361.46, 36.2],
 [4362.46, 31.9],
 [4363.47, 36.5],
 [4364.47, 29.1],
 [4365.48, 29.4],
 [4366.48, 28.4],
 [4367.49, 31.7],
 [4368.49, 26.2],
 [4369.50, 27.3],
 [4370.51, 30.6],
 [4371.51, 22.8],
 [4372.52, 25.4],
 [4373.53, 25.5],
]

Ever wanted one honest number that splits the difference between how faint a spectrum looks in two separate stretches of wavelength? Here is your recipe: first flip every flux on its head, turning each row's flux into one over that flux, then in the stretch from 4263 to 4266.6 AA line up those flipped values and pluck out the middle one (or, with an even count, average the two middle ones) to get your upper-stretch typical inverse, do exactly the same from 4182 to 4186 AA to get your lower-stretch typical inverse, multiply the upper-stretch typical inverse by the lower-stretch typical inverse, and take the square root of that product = 0.0373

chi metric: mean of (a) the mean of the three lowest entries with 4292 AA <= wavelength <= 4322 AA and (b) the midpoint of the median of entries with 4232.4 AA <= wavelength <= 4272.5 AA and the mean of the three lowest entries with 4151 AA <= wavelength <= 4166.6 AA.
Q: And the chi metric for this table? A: 21.4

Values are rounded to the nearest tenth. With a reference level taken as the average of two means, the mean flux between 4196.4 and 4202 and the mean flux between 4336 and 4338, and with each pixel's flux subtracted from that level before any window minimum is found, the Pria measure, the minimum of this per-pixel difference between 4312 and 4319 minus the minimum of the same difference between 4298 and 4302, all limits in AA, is -11.1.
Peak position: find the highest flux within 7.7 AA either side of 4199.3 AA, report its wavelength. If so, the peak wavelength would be 4194.03 AA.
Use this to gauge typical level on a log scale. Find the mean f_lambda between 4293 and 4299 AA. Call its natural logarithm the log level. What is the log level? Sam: 3.08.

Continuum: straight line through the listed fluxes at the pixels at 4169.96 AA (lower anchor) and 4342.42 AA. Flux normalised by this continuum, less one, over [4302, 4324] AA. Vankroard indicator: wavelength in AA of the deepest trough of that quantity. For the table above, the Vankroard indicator 4308.56 AA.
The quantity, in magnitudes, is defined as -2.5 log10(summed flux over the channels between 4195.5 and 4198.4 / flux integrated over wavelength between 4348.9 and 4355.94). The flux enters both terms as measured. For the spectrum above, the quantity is 0.93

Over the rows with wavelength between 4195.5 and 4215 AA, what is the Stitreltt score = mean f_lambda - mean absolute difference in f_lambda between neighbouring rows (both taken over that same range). 24.9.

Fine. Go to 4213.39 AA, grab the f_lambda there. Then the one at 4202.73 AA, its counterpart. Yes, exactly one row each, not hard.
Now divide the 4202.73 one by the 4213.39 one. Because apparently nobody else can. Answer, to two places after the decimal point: 0.71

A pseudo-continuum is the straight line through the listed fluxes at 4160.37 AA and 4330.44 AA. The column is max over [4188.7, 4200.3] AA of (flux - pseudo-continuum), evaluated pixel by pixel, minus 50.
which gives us -50.5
